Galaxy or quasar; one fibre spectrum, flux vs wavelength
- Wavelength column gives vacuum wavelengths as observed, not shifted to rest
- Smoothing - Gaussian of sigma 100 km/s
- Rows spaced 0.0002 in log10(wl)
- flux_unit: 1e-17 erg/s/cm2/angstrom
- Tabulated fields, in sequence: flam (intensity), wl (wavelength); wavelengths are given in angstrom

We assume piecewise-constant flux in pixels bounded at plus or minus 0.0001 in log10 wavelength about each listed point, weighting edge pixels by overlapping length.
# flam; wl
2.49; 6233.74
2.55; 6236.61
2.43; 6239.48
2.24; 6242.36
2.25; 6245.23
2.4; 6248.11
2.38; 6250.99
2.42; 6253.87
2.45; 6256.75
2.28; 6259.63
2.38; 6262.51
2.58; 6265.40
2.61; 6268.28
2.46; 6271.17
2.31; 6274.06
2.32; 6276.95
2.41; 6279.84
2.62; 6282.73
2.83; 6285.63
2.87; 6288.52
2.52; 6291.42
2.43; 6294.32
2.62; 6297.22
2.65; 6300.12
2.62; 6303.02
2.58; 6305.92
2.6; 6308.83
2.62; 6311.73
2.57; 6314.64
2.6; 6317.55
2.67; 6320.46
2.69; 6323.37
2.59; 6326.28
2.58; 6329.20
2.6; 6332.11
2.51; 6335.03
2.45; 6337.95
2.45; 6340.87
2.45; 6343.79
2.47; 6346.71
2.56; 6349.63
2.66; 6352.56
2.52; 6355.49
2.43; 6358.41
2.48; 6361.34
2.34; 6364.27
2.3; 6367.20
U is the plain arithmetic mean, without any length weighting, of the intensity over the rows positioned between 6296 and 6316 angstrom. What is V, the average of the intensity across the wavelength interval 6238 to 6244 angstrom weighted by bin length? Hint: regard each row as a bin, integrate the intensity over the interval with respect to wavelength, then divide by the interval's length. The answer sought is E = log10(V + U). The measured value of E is 0.694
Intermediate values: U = 2.61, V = 2.33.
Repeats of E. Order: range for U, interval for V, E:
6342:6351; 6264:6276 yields 0.697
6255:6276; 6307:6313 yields 0.703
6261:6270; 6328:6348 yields 0.701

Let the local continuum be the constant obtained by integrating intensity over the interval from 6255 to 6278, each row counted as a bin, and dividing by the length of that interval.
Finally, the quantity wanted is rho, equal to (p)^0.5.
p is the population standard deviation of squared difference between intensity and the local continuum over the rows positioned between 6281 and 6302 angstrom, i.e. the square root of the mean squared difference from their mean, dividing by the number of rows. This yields 0.268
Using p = 0.072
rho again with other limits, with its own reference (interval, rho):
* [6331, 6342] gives 0.111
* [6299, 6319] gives 0.096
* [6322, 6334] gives 0.137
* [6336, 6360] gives 0.133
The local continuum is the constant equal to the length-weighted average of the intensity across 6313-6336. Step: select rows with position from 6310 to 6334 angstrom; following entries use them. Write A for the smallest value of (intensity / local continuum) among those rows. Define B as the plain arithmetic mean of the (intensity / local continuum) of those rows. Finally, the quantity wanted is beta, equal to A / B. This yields 0.983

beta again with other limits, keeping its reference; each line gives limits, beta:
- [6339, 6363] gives 0.971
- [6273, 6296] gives 0.910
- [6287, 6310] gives 0.931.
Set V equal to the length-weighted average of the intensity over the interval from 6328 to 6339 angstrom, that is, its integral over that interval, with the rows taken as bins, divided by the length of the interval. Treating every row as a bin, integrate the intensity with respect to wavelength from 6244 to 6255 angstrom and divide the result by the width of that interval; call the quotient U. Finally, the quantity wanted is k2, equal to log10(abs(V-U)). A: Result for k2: -0.76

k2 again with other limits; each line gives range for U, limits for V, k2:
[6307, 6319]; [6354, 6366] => -0.81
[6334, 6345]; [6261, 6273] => -1.44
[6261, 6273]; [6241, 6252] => -0.73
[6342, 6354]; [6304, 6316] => -1.21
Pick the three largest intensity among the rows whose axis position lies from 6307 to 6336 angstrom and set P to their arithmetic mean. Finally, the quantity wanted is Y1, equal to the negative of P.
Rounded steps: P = 2.66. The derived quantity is -2.66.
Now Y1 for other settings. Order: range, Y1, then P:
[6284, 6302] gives -2.78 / 2.78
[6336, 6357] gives -2.58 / 2.58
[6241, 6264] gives -2.42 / 2.42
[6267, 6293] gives -2.77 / 2.77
